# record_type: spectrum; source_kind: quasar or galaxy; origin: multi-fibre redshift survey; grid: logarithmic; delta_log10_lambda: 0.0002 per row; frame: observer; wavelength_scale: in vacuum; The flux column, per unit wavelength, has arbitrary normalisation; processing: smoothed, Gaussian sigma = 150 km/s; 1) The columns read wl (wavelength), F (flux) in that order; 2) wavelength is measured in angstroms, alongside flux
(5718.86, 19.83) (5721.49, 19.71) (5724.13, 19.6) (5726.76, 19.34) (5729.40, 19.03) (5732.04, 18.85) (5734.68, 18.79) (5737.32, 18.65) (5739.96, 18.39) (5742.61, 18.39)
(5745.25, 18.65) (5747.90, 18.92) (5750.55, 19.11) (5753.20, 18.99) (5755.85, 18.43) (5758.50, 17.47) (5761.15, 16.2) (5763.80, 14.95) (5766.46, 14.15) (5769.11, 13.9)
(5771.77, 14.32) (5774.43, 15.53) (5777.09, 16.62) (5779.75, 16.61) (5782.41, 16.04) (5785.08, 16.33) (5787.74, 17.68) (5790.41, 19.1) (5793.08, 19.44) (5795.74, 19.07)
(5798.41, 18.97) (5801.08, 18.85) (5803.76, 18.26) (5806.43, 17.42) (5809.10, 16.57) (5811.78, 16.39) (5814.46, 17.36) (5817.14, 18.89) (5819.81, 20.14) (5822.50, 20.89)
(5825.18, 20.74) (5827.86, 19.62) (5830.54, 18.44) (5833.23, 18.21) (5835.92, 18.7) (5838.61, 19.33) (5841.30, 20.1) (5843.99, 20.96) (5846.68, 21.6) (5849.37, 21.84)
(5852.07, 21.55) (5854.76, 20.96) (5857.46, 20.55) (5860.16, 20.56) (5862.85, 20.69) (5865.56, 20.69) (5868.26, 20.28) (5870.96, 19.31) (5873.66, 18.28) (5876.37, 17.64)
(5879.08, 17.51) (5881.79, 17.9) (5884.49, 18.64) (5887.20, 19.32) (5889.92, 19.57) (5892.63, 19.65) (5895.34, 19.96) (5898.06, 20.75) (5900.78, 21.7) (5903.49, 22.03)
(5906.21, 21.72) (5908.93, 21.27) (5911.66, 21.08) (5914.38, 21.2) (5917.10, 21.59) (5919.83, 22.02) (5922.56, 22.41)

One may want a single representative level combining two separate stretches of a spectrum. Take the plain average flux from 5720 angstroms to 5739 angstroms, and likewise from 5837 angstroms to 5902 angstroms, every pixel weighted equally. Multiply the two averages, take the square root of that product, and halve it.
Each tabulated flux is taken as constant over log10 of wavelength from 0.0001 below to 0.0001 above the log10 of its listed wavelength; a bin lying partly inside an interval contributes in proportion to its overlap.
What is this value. 9.8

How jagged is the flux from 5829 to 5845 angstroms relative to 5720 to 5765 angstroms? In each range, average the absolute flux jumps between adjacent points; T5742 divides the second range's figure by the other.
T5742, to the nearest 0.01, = 1.54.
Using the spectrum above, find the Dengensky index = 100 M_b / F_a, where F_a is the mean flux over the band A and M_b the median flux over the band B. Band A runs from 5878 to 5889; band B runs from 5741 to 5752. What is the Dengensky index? 102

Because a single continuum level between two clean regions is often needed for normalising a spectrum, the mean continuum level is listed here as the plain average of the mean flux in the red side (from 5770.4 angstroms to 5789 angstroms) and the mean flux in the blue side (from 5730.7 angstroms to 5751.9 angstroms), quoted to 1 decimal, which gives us 17.4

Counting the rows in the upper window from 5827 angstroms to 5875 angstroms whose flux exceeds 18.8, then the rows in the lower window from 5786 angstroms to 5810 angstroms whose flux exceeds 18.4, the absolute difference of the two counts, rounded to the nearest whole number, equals 9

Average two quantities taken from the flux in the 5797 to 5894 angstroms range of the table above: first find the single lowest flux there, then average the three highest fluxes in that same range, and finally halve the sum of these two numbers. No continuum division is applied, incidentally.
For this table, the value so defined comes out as 19.0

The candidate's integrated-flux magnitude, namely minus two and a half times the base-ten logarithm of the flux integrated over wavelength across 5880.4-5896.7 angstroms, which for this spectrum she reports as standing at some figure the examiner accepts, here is -6.24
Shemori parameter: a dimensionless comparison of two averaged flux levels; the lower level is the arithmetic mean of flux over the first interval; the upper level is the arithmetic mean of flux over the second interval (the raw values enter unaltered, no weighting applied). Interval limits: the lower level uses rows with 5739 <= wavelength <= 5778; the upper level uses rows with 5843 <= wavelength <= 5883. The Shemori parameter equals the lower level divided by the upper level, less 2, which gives -1.15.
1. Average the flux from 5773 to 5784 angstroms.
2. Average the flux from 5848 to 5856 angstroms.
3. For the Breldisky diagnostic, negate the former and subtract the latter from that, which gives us -37.6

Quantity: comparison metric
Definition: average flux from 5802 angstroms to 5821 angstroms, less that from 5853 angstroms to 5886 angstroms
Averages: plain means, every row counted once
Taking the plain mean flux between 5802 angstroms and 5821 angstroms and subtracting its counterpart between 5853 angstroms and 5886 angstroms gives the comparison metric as -1.6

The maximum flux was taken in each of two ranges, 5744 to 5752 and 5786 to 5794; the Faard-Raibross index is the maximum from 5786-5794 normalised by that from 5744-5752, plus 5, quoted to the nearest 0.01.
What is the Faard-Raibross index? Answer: 6.02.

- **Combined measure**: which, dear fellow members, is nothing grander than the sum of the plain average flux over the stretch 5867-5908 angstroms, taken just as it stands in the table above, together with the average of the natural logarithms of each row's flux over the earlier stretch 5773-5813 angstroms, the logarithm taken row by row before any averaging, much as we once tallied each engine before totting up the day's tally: 22.5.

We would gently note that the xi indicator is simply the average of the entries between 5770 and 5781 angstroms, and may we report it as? 16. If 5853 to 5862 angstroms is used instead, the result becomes 21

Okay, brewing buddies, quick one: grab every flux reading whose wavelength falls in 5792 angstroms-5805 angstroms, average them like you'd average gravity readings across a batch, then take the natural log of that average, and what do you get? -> 2.94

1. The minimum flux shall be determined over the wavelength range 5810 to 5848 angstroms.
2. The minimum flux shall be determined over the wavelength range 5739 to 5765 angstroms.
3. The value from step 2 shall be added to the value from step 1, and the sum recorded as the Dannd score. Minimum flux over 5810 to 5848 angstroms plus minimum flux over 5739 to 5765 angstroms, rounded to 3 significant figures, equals 31.3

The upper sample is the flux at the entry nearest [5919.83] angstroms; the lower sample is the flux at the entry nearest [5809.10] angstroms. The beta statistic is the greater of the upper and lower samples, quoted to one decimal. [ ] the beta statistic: 22.0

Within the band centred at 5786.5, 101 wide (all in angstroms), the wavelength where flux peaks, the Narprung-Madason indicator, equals 5822.50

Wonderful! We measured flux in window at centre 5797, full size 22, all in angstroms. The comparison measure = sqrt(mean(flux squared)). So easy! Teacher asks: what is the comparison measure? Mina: 18.6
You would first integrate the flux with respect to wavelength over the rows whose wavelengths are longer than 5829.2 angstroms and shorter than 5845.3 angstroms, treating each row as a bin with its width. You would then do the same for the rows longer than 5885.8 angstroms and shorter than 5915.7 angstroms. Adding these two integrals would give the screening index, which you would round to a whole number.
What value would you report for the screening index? 931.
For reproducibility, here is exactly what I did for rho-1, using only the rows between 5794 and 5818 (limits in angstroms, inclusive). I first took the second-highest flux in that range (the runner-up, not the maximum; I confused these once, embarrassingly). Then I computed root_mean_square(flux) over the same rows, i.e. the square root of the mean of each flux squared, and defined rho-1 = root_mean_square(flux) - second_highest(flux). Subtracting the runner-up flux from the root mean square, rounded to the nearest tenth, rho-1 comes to -1.0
